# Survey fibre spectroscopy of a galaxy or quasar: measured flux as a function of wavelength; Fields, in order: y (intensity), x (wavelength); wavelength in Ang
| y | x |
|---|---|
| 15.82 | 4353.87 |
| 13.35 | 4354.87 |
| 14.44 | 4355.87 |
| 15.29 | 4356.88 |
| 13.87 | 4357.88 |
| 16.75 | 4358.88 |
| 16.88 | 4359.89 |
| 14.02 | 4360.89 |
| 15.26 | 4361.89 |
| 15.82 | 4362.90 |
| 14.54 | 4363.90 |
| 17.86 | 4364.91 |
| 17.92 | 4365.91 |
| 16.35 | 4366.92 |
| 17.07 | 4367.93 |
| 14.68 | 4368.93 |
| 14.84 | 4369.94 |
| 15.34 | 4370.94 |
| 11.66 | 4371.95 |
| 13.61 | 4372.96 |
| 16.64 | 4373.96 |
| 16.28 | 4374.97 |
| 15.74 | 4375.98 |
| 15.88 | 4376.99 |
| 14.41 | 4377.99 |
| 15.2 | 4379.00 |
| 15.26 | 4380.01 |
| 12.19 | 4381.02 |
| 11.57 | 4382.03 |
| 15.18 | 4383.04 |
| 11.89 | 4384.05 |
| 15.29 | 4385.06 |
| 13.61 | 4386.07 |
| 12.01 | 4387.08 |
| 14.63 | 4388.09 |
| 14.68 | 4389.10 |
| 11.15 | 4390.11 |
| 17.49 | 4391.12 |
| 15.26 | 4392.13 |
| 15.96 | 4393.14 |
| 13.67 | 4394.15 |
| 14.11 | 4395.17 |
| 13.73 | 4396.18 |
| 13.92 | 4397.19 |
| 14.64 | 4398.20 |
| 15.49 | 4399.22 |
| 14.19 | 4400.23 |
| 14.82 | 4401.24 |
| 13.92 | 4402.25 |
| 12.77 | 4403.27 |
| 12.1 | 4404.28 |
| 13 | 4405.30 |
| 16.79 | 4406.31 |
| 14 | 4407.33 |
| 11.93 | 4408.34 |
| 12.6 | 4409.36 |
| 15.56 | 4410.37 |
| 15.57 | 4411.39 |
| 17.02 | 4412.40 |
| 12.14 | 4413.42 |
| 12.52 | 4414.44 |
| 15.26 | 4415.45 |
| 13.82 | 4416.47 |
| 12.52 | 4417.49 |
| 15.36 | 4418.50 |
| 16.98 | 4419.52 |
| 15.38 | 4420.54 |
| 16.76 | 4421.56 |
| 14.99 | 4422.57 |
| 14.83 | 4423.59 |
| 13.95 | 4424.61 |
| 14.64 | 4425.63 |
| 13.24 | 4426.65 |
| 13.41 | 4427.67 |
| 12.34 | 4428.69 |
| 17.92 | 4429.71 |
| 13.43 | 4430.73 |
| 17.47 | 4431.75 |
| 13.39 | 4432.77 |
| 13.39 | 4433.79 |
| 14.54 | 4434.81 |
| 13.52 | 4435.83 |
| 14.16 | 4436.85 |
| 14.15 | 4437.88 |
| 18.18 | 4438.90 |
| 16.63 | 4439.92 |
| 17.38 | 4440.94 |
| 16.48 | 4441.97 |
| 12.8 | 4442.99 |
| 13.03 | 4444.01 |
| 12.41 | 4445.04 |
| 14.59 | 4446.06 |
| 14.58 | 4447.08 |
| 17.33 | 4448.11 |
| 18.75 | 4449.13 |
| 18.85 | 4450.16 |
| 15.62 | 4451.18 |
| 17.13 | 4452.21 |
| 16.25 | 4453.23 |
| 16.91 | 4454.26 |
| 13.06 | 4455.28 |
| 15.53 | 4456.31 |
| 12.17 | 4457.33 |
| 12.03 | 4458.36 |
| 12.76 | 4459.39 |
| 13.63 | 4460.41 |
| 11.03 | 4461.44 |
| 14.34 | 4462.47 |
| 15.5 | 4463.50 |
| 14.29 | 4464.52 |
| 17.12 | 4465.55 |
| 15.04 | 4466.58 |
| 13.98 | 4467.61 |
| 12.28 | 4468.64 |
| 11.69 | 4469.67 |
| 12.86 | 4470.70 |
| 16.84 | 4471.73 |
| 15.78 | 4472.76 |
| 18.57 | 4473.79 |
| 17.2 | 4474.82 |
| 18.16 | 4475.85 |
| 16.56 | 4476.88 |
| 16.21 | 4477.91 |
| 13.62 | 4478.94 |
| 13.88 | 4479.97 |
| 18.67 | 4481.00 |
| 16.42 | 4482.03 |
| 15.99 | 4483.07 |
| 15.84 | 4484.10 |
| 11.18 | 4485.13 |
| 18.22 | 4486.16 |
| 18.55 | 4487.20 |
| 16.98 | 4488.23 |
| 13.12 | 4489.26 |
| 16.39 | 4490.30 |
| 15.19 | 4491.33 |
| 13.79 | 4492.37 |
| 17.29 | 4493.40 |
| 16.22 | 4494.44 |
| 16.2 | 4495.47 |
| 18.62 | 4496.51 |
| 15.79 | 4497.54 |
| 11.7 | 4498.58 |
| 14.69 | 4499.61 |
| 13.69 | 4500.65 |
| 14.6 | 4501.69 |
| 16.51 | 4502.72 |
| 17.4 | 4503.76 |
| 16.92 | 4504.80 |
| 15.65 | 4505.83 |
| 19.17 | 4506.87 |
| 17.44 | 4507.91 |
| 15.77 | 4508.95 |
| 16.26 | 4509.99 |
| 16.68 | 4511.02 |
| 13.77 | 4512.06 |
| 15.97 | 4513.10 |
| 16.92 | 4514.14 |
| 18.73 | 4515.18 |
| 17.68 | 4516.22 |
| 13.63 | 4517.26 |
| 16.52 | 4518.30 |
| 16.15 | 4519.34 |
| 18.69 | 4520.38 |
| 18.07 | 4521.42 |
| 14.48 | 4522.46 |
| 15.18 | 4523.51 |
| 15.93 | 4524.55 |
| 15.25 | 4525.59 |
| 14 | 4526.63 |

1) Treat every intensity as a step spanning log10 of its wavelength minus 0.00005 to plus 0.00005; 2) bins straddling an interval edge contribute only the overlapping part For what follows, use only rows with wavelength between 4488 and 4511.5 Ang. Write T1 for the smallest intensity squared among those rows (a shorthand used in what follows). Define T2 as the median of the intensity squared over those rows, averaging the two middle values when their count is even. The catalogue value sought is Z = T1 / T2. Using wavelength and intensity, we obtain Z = 0.52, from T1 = 137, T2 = 263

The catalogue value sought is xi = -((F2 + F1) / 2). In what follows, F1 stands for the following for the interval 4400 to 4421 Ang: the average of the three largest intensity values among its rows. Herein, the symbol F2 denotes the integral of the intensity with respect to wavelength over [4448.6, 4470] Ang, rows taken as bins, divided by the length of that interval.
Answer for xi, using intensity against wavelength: -15.8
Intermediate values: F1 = 16.9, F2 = 14.7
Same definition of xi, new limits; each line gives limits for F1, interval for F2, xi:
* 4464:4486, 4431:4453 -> -17.0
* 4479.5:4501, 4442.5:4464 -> -16.6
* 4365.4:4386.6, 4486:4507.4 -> -16.6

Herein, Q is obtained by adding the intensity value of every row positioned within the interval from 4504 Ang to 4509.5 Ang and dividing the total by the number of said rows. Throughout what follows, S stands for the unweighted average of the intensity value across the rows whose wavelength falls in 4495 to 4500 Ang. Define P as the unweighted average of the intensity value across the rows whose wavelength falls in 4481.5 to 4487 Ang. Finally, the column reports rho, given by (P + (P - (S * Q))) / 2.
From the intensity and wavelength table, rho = -115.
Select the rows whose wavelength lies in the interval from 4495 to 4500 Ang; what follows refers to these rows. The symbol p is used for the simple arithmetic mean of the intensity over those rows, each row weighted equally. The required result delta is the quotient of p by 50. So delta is 0.308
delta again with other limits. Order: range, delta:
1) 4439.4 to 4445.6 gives 0.296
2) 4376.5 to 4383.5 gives 0.285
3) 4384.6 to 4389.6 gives 0.281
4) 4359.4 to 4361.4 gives 0.309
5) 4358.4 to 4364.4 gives 0.311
